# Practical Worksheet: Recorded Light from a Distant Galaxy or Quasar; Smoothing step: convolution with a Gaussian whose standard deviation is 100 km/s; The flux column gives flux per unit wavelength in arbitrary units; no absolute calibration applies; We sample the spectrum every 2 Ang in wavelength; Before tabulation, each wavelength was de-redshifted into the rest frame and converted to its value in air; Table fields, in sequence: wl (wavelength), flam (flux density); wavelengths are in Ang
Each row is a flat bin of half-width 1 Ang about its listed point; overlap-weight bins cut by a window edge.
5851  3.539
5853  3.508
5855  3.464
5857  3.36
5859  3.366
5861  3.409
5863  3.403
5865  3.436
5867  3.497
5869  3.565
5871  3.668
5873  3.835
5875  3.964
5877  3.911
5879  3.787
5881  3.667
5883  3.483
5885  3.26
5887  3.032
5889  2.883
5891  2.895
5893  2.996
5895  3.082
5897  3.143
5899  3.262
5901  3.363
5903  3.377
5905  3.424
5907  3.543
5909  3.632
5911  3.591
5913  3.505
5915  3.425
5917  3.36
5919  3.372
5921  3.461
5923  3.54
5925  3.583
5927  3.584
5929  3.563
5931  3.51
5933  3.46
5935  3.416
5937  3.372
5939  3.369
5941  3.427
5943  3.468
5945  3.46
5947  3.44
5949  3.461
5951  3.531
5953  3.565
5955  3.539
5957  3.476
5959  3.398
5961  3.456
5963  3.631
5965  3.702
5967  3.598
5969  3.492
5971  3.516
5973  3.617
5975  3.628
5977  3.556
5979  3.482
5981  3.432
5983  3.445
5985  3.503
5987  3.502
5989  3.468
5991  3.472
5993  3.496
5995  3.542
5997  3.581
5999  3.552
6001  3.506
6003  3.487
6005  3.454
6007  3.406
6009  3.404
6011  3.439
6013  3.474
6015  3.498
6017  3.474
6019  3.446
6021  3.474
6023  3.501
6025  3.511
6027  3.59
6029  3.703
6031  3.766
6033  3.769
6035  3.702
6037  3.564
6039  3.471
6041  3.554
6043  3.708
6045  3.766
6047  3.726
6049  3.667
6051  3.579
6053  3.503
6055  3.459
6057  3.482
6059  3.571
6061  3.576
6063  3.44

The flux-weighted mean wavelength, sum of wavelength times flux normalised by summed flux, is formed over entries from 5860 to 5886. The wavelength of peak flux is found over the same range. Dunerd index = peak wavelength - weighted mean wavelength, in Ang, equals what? 1.9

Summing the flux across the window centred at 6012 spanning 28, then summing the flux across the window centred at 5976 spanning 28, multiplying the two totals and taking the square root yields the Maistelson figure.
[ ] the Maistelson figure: 49.1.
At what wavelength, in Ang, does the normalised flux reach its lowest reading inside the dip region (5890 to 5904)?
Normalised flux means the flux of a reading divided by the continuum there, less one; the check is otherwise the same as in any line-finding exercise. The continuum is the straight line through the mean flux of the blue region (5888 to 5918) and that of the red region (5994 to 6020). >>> 5891 Ang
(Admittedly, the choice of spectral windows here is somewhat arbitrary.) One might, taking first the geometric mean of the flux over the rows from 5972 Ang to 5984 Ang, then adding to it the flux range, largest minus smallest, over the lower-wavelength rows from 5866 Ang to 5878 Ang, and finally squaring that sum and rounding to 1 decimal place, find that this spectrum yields 15.9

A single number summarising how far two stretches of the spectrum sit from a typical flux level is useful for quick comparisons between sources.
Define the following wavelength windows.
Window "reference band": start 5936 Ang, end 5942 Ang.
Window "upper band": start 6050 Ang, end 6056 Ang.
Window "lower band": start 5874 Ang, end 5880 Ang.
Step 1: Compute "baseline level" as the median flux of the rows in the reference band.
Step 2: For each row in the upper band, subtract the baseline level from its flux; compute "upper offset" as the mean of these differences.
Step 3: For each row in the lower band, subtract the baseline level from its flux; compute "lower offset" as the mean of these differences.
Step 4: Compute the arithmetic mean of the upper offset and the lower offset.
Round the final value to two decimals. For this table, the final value 0.33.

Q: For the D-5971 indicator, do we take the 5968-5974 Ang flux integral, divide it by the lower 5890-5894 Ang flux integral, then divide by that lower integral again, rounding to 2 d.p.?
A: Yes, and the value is 0.15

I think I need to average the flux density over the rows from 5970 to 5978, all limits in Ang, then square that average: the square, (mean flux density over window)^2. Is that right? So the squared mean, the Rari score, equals 12.8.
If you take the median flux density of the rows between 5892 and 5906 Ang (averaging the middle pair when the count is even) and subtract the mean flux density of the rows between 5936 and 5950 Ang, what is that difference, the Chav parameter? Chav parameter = -0.17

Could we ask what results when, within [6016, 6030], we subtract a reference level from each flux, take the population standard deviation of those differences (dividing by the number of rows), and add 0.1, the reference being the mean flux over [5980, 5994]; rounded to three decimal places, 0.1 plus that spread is 0.183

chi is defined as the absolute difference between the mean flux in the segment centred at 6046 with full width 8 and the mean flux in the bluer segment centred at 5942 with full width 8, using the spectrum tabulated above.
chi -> 0.29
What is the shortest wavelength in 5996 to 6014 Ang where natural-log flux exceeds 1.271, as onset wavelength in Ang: 5997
